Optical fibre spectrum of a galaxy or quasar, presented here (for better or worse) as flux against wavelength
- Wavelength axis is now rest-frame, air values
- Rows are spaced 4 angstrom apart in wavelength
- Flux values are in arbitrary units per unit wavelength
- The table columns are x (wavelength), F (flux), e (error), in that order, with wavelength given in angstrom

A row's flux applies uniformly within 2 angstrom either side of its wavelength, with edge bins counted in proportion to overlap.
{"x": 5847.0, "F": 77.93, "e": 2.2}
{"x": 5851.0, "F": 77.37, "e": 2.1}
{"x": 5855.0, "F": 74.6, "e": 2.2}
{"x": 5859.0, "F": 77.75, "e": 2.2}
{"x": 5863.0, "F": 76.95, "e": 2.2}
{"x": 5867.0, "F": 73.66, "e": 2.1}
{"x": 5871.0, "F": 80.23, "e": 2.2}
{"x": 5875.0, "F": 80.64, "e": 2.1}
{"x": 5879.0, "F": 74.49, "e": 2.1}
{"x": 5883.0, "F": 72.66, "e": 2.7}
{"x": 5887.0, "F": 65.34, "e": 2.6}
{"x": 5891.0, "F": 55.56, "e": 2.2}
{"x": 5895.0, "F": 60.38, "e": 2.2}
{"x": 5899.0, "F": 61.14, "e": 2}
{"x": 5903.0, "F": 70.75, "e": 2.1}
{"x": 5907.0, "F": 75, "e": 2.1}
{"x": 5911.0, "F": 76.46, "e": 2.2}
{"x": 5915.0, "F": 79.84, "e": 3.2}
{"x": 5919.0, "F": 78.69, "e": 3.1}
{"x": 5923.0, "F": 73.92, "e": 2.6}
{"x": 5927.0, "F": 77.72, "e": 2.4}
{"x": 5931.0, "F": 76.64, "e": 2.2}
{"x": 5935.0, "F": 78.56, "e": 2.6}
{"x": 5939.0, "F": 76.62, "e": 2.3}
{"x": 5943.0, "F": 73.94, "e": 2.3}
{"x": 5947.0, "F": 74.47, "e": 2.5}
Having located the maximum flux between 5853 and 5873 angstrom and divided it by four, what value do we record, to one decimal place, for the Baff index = 20.1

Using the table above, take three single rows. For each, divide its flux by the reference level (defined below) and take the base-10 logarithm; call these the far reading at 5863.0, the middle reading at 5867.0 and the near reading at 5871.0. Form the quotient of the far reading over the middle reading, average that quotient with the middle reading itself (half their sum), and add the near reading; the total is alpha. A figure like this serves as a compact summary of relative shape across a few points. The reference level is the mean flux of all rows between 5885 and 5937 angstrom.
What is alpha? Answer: 1.3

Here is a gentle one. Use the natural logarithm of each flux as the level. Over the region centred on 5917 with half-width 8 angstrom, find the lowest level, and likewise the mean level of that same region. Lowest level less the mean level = -0.043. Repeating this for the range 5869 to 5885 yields -0.057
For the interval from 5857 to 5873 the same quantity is -0.046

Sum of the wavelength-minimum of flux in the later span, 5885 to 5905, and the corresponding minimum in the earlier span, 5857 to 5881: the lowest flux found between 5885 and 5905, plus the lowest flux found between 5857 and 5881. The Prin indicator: 129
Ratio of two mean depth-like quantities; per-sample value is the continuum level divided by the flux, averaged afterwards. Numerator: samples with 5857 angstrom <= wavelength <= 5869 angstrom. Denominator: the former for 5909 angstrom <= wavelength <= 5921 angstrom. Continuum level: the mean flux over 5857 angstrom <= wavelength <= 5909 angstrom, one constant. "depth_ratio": 1.03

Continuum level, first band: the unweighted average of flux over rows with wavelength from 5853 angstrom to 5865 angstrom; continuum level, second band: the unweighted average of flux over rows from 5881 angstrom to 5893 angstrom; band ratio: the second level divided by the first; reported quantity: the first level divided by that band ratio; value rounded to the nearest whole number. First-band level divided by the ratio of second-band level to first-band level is 91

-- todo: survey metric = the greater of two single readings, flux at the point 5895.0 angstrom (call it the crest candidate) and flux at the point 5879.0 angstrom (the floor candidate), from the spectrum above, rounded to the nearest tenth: 74.5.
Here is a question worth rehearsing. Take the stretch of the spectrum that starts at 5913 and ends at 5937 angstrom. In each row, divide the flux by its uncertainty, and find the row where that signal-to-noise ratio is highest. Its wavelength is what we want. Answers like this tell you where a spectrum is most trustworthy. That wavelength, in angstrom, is 5931.0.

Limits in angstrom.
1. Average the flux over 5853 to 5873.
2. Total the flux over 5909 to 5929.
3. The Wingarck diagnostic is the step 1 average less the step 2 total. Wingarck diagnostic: -310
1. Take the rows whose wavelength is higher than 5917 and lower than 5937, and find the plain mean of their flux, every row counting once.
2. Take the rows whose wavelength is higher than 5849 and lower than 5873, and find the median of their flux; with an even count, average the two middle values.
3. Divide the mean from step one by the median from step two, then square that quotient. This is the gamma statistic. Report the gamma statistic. 1.00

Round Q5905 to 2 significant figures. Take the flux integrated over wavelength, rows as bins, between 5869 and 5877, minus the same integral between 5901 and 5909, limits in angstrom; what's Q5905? 60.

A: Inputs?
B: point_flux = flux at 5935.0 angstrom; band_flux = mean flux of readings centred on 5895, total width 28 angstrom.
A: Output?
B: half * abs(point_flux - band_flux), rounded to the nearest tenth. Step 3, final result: 6.4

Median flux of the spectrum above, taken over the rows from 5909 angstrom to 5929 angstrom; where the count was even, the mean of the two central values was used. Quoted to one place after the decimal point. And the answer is 77.7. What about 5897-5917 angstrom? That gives 75.0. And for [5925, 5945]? 76.6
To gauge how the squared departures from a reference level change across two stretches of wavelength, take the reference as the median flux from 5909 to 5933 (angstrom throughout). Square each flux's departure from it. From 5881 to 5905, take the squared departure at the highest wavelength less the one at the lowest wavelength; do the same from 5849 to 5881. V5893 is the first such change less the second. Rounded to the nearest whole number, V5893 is 14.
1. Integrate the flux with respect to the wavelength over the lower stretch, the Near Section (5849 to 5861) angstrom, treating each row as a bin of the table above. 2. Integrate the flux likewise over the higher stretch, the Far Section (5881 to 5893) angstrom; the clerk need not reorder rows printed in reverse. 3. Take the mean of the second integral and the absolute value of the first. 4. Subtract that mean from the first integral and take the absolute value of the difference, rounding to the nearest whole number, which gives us 72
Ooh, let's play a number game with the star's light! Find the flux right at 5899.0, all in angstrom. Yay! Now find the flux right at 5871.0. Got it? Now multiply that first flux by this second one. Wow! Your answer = 4905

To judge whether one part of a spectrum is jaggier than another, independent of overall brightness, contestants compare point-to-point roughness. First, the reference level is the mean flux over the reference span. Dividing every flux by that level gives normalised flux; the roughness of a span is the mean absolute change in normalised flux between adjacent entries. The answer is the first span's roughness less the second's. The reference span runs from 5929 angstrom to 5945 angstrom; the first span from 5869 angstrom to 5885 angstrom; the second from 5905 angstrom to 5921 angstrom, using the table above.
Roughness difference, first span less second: 0.0105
